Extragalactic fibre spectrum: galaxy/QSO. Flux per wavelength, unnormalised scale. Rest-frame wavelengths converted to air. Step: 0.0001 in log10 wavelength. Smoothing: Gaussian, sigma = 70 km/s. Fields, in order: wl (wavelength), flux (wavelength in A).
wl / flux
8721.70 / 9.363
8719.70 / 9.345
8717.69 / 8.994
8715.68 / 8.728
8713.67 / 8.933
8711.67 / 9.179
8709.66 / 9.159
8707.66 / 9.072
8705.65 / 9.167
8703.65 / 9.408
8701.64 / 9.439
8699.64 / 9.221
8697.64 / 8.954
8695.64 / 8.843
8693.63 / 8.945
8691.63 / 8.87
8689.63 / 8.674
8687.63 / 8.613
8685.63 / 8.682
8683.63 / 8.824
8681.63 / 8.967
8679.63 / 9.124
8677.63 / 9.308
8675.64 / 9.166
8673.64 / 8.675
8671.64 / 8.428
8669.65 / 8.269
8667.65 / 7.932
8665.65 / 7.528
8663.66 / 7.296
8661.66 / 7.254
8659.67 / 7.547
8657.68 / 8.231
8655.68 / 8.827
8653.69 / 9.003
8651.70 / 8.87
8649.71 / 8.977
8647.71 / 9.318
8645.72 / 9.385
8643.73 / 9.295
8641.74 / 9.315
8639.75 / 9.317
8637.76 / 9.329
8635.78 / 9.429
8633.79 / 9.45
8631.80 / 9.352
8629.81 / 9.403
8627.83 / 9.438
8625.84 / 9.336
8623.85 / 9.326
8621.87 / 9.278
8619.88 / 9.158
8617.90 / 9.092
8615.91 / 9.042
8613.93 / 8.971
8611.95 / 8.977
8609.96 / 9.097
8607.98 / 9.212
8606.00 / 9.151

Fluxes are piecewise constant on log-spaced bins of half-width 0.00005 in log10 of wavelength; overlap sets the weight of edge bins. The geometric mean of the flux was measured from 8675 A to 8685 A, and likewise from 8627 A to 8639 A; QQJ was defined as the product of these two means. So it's 85.3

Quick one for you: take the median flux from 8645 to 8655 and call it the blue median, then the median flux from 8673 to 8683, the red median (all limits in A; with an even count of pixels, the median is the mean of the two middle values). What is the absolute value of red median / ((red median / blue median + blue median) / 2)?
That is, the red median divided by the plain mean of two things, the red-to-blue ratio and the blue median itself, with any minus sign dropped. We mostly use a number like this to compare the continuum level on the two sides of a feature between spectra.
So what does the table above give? 1.82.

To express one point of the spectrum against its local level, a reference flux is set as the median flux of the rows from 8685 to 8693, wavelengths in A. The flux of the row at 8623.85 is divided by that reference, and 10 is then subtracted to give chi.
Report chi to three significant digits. -8.93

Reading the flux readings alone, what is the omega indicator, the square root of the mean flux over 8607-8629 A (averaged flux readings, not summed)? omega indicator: 3.03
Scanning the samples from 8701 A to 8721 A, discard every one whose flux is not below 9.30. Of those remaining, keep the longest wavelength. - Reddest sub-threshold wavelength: 8717.69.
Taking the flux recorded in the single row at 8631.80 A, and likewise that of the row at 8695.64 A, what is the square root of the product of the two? 9.09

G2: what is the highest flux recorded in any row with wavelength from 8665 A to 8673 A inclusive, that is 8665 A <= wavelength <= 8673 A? 8.428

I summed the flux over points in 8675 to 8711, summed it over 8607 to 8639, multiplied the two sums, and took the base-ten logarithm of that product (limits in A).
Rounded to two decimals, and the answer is 4.38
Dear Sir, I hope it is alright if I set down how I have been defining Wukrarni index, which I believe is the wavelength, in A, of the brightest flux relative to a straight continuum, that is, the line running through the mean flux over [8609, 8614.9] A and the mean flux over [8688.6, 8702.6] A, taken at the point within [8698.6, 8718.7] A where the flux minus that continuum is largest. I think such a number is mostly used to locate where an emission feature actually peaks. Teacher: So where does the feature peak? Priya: 8701.64 A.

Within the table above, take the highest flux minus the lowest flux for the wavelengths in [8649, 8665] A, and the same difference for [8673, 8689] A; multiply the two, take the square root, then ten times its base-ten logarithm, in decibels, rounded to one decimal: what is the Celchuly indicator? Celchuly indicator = 0.4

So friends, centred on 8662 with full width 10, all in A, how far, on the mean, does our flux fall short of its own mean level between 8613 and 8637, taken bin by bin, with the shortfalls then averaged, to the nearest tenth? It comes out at 1.7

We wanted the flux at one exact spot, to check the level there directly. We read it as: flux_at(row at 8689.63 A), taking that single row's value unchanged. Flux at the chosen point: 8.674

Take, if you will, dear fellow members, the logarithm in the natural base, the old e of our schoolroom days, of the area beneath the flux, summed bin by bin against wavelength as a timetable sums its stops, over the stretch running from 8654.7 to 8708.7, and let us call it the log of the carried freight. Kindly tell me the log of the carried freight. 6.1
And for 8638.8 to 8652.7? 4.9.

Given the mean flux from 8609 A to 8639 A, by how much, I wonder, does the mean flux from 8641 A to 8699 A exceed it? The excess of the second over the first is -0.59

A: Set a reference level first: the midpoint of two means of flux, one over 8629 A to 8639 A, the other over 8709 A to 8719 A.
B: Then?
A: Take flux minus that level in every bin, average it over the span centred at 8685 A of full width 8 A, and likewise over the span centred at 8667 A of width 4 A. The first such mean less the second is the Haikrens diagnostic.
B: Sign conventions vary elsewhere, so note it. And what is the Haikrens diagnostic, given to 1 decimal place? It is 1.0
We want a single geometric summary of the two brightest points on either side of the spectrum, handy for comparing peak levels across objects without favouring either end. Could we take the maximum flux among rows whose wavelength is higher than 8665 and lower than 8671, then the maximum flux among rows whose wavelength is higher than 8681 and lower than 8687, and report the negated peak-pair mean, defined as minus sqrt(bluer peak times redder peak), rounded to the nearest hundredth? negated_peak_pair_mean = -8.61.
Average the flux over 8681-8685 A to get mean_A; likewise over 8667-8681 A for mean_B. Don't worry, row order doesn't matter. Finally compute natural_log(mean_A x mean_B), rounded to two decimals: 4.35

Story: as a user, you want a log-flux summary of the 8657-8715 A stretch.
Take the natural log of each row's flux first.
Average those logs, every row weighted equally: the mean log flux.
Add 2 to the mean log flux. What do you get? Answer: 4.16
